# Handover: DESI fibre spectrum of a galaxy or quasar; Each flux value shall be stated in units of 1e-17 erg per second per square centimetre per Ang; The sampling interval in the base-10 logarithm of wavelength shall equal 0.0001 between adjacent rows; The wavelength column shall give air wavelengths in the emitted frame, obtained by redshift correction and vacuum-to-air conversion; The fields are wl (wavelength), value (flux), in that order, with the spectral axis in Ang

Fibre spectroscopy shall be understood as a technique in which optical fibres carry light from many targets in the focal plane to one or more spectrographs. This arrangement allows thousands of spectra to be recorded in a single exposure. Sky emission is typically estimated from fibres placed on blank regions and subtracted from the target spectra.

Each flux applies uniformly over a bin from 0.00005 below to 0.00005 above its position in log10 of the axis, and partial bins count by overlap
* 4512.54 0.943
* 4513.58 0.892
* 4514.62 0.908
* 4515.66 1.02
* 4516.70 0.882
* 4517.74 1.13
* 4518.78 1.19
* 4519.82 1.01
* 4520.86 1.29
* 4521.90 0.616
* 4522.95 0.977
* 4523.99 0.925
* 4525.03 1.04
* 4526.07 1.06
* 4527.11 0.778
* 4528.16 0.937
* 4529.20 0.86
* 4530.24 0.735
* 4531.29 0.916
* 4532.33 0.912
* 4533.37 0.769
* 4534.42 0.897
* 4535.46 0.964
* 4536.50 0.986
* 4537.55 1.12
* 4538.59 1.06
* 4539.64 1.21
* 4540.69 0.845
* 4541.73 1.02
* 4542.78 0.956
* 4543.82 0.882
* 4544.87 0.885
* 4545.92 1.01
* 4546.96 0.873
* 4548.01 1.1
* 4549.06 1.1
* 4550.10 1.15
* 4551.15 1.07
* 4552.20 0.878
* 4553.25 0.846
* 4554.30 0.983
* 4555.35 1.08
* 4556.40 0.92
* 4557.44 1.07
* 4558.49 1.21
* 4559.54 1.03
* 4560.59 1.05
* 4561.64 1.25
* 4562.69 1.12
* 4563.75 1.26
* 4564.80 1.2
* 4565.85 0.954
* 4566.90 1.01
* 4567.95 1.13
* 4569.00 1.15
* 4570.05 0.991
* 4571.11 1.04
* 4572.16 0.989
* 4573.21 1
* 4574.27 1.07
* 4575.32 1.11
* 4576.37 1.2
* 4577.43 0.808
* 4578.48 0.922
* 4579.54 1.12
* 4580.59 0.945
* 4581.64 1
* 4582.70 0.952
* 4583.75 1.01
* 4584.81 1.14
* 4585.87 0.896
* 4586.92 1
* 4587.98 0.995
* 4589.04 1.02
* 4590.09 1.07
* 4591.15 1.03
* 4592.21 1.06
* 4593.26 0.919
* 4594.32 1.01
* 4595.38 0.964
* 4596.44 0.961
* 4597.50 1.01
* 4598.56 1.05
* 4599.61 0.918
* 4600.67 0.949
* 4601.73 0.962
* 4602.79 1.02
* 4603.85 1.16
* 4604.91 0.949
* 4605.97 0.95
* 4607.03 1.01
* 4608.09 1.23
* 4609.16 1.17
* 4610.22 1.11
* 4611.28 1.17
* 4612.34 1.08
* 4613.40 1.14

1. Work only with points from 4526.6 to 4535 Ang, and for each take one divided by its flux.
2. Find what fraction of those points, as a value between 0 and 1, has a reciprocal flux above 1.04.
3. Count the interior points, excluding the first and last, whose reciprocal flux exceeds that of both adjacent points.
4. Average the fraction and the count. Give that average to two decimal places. 1.50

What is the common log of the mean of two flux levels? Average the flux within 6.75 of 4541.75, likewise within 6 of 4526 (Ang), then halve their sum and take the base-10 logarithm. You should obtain -0.019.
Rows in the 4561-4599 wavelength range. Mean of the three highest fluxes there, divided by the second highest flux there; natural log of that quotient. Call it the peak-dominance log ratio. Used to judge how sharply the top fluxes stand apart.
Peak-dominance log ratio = -0.011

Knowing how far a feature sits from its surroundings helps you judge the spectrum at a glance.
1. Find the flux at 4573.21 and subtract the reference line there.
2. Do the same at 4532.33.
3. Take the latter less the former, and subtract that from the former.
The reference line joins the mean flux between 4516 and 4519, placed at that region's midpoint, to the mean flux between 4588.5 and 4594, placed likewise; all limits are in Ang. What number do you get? 0.08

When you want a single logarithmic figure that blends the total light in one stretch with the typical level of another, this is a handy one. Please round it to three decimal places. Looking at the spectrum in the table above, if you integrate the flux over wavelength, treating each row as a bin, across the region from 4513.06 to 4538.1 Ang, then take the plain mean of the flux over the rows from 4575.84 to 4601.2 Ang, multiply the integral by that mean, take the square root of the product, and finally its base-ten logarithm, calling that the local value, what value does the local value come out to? 0.688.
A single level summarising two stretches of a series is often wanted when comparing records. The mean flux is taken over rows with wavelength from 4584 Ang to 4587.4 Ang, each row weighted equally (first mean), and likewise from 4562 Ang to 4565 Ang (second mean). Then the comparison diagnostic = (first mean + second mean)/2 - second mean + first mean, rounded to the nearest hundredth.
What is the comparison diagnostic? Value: 0.92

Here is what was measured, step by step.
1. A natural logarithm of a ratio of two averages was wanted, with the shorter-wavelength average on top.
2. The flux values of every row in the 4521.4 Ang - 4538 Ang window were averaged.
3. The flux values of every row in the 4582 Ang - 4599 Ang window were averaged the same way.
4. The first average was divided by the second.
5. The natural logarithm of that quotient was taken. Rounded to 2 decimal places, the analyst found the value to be -0.10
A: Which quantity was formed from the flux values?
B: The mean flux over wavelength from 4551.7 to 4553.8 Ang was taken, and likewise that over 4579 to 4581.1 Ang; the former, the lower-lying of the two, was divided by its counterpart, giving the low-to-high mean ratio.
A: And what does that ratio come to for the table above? 0.83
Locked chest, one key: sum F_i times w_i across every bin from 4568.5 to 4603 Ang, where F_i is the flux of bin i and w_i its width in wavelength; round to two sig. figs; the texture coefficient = 35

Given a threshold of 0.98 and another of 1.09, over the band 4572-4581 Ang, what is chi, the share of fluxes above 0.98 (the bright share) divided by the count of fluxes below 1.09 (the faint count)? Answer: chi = 0.11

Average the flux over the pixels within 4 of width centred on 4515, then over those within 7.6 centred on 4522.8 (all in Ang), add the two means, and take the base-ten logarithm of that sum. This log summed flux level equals 0.28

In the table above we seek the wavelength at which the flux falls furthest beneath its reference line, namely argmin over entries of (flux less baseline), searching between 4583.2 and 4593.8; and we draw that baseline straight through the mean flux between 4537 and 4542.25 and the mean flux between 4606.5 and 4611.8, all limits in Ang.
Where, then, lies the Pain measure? 4585.87 Ang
